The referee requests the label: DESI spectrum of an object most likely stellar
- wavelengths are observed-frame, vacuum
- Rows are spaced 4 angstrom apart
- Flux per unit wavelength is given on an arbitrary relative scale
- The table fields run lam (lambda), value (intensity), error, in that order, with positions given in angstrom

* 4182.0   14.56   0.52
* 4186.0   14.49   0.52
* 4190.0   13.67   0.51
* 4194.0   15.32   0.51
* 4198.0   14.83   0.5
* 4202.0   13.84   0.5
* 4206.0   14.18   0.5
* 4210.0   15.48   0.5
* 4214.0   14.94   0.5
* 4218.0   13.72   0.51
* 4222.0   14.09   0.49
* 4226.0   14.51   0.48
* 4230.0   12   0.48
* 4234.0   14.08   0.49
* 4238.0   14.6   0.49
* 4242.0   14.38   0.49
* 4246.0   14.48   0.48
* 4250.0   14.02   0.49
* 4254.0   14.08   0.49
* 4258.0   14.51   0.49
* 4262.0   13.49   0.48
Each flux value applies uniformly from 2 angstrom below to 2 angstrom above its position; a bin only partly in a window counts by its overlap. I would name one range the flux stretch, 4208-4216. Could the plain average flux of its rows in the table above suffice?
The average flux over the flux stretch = 15.2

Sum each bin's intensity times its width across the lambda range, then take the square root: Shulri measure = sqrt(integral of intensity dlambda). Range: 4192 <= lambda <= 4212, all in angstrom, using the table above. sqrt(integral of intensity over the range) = 17.2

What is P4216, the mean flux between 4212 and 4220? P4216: 14.3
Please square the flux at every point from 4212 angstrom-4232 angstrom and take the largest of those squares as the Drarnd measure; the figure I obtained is 223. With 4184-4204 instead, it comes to 235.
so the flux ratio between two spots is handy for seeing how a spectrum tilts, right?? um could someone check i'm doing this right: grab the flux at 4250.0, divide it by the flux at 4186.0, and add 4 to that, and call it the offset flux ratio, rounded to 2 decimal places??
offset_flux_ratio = 4.97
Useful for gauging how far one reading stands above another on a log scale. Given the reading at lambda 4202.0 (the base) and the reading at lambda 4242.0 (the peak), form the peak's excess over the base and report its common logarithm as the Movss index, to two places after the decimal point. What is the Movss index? -0.27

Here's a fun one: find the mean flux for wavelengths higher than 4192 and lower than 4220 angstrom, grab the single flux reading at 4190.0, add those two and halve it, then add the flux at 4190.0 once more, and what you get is 27.8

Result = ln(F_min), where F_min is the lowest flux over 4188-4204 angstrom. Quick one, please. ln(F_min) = 2.62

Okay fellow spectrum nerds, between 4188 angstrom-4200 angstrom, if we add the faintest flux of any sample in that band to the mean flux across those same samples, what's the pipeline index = 28.3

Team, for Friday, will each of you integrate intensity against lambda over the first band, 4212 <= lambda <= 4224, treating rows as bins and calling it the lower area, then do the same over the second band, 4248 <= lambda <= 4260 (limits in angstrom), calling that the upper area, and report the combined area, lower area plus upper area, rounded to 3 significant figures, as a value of 341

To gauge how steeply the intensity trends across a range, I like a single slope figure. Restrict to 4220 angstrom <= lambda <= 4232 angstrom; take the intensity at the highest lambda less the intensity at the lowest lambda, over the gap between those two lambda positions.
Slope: -0.26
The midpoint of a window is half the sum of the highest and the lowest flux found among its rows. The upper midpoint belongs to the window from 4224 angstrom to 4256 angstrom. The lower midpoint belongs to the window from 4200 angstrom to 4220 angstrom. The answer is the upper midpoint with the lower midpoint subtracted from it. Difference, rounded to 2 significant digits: -1.3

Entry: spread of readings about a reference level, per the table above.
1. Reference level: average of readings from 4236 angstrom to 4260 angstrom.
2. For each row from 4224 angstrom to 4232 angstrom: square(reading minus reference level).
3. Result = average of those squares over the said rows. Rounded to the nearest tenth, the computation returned 2.8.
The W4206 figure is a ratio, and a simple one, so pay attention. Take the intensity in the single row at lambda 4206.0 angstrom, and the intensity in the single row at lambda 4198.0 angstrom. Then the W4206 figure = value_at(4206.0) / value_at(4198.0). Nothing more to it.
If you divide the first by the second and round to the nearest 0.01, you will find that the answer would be 0.96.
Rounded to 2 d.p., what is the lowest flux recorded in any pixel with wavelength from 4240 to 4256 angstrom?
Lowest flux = 14.02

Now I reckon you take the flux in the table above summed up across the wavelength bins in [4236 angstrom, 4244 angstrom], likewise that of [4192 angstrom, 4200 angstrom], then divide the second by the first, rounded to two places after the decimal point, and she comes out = 1.04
